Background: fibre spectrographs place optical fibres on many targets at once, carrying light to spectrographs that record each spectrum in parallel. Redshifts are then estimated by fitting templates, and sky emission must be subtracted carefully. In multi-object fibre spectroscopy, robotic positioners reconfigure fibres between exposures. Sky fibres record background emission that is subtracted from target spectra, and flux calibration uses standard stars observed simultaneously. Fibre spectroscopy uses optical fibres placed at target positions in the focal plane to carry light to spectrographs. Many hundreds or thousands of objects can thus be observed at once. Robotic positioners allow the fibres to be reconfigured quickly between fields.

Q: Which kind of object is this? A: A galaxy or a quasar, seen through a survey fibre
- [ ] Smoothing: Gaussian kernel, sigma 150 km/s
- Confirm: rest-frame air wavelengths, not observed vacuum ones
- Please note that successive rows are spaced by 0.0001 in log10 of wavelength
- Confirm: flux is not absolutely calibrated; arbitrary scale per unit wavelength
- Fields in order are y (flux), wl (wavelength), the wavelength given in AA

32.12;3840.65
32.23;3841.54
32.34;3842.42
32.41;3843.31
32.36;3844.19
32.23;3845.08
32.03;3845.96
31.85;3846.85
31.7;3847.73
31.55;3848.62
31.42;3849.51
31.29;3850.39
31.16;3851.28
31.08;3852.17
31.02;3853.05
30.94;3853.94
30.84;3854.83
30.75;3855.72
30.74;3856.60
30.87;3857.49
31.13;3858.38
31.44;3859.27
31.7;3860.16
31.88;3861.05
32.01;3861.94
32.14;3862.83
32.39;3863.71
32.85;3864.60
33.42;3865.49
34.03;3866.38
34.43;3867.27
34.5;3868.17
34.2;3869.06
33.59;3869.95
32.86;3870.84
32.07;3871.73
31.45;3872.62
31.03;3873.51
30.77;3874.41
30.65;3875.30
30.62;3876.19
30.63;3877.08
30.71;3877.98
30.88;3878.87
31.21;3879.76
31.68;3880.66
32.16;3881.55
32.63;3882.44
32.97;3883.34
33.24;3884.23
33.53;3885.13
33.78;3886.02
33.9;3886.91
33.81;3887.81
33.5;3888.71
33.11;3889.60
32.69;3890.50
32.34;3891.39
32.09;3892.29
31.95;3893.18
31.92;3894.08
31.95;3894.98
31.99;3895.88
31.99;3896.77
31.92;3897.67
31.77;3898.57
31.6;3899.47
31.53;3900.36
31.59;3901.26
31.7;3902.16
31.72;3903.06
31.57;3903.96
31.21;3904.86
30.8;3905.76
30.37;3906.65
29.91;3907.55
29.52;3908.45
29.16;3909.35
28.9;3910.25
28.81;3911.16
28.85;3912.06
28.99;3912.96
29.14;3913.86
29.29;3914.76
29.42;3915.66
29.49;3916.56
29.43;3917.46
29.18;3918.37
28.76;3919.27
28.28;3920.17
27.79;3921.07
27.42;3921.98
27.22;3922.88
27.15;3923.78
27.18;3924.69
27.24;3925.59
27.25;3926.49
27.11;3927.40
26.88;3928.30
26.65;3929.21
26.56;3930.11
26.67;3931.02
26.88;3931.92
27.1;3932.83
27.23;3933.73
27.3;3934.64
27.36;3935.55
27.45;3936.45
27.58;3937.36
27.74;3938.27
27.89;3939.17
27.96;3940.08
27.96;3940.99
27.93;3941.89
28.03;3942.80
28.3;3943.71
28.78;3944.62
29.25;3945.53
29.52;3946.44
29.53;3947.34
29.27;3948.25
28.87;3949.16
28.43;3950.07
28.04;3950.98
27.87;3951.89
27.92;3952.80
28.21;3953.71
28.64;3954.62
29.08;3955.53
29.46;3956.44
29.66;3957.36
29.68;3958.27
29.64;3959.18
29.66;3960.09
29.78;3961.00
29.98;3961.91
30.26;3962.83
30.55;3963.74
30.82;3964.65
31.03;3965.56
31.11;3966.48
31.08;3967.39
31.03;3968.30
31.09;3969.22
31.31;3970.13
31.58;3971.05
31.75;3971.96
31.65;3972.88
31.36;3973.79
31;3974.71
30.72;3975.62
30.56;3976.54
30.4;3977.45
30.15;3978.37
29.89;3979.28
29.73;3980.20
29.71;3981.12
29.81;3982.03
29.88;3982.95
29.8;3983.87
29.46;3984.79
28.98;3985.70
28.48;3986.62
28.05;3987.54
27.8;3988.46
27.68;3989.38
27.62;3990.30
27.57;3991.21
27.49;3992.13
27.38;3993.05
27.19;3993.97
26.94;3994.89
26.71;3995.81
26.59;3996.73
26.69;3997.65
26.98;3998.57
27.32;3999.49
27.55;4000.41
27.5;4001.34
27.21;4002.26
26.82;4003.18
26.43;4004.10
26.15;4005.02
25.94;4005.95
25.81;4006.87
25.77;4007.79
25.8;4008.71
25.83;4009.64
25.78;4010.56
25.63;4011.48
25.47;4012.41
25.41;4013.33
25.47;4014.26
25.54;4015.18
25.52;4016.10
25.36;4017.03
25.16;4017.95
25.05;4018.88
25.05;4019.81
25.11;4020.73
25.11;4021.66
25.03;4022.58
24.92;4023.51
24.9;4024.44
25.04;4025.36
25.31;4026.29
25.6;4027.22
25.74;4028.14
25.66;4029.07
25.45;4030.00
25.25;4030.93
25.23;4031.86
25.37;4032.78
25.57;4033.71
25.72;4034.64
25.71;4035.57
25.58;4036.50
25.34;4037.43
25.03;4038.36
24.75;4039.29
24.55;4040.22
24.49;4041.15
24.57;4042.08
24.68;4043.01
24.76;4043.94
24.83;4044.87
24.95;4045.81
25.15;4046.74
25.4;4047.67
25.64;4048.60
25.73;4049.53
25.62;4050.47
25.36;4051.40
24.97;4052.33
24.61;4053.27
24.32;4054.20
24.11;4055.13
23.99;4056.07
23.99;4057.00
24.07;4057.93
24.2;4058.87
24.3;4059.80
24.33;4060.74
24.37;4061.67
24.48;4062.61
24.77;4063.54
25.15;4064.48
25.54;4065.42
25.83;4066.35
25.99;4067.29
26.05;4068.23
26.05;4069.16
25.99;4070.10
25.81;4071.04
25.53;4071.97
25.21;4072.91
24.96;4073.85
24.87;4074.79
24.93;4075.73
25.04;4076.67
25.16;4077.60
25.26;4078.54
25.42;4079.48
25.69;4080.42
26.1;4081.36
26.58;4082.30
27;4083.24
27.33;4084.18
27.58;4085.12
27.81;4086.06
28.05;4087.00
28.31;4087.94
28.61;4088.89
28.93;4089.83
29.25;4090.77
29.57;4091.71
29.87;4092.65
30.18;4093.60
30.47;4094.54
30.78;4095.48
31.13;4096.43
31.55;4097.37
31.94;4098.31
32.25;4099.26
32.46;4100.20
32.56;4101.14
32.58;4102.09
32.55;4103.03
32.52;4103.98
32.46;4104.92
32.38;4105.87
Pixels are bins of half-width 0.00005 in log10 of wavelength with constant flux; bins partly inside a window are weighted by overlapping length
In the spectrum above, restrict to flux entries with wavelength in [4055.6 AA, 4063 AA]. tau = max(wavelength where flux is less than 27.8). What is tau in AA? 4062.61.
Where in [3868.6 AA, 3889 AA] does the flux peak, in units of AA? 3869.06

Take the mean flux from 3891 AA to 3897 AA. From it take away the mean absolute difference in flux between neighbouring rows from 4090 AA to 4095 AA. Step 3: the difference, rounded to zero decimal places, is 32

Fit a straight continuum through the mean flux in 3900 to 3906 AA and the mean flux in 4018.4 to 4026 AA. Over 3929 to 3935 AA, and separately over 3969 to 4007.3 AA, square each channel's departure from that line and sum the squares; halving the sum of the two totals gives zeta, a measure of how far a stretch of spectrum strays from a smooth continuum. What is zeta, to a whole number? 130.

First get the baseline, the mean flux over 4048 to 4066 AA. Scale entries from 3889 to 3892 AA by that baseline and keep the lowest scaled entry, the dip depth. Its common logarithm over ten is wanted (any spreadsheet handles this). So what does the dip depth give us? 0.012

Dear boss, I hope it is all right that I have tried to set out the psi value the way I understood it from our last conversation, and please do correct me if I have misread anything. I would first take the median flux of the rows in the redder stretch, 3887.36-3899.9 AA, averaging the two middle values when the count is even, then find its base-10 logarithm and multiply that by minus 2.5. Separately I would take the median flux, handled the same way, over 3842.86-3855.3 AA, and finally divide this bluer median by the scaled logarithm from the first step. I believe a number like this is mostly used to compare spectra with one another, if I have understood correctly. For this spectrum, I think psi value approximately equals -8.4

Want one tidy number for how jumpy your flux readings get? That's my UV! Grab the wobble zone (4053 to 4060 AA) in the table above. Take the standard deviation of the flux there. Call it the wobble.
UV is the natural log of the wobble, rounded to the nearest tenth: -1.6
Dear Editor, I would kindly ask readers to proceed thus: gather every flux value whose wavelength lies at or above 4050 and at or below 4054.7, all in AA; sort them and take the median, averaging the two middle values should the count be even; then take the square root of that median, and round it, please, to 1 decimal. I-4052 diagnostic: 5.0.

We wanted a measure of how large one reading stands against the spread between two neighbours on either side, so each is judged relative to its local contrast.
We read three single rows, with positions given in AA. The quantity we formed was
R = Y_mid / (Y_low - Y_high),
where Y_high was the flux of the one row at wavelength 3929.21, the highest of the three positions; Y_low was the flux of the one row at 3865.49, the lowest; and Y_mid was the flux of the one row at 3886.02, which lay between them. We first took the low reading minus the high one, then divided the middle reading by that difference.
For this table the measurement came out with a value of 5.0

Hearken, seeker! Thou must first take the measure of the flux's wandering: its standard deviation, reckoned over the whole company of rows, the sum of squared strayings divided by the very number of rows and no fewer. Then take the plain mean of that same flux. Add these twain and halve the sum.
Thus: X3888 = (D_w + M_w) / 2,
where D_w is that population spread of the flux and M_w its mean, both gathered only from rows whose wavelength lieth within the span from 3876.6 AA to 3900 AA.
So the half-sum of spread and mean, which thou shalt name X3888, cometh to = 16.6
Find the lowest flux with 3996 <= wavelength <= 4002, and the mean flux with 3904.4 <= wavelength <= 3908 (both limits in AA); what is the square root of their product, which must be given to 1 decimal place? 28.5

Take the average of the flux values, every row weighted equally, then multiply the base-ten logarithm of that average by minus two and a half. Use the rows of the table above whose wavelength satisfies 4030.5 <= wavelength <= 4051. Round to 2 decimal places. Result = -3.50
